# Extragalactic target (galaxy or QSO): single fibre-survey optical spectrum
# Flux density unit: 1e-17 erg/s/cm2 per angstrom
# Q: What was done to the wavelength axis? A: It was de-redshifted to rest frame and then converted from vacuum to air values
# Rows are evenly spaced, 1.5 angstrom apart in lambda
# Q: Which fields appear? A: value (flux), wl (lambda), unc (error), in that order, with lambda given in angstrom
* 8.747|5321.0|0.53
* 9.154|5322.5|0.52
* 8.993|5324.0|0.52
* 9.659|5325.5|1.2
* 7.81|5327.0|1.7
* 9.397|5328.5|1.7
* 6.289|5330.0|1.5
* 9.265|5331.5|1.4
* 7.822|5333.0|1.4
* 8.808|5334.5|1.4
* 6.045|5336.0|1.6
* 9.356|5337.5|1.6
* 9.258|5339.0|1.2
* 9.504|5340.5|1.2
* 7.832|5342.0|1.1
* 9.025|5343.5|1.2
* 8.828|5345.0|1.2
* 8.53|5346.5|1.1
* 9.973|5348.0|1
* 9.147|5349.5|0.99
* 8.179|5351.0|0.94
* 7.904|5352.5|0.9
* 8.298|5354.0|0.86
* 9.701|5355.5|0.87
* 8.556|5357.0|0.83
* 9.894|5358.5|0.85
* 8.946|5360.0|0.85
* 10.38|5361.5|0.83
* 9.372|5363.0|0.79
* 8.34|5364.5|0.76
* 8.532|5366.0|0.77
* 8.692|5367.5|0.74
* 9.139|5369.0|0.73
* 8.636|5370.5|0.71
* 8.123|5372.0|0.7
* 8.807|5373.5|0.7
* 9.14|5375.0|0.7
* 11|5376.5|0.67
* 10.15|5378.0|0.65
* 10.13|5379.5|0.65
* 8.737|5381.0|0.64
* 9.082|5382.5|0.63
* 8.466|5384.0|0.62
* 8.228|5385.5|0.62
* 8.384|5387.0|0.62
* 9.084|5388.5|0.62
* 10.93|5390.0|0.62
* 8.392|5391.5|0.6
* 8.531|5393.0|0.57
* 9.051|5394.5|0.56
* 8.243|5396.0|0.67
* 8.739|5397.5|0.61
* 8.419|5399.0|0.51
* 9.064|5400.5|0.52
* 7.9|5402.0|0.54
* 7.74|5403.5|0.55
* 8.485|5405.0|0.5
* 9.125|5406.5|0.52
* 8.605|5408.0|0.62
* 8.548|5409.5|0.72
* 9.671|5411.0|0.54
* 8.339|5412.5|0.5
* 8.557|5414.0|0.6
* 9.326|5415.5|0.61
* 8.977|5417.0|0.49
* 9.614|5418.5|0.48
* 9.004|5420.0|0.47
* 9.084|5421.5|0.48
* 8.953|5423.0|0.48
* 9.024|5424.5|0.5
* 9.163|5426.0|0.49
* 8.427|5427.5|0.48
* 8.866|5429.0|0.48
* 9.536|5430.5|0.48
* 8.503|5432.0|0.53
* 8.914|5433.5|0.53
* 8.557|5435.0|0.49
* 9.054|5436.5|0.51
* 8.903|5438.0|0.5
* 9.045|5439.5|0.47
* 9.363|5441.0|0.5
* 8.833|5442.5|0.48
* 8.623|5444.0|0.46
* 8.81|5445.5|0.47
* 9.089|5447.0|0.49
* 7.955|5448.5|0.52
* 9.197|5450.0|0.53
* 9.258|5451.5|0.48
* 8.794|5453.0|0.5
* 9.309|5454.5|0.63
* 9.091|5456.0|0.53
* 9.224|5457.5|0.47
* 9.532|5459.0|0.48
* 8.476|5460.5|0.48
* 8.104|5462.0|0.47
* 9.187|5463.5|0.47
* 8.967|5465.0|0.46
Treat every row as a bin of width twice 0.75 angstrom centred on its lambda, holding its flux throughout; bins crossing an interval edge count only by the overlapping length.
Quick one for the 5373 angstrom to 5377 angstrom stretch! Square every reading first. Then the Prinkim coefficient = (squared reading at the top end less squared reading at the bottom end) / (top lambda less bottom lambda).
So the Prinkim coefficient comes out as 14.5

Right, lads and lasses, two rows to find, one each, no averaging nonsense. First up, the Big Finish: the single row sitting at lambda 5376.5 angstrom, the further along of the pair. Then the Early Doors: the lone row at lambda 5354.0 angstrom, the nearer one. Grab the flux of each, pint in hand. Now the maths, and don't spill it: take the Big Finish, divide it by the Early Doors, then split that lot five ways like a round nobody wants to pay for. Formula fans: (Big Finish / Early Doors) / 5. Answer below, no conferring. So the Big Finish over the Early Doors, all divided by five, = 0.27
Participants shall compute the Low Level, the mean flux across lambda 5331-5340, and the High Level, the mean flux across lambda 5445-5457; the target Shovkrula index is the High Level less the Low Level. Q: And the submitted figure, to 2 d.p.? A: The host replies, 0.51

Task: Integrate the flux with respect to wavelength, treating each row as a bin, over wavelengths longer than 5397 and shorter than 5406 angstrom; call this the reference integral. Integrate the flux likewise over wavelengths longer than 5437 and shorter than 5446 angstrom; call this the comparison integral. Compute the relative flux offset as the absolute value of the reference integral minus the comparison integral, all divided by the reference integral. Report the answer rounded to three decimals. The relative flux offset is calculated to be 0.064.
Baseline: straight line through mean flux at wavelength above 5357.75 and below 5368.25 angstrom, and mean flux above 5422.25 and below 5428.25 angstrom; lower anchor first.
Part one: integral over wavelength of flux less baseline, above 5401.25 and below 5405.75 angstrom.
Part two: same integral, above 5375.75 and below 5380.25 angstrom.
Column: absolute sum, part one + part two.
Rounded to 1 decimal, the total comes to 1.7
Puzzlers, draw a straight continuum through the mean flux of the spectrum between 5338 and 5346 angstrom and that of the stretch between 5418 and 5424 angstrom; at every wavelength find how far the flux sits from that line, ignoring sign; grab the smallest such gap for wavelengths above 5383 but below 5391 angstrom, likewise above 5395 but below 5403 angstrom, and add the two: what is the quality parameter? 0.06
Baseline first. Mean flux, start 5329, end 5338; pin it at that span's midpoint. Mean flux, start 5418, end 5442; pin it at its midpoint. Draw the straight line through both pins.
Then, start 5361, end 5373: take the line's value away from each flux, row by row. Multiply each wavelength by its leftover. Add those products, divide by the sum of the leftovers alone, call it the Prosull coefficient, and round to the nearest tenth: 5363.9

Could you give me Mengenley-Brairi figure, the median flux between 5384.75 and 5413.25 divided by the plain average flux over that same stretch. 0.98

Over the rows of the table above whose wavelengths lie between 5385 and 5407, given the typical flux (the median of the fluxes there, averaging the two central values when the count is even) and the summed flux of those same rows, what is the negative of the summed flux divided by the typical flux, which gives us -15.4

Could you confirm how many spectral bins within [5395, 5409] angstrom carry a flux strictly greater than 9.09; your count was 1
